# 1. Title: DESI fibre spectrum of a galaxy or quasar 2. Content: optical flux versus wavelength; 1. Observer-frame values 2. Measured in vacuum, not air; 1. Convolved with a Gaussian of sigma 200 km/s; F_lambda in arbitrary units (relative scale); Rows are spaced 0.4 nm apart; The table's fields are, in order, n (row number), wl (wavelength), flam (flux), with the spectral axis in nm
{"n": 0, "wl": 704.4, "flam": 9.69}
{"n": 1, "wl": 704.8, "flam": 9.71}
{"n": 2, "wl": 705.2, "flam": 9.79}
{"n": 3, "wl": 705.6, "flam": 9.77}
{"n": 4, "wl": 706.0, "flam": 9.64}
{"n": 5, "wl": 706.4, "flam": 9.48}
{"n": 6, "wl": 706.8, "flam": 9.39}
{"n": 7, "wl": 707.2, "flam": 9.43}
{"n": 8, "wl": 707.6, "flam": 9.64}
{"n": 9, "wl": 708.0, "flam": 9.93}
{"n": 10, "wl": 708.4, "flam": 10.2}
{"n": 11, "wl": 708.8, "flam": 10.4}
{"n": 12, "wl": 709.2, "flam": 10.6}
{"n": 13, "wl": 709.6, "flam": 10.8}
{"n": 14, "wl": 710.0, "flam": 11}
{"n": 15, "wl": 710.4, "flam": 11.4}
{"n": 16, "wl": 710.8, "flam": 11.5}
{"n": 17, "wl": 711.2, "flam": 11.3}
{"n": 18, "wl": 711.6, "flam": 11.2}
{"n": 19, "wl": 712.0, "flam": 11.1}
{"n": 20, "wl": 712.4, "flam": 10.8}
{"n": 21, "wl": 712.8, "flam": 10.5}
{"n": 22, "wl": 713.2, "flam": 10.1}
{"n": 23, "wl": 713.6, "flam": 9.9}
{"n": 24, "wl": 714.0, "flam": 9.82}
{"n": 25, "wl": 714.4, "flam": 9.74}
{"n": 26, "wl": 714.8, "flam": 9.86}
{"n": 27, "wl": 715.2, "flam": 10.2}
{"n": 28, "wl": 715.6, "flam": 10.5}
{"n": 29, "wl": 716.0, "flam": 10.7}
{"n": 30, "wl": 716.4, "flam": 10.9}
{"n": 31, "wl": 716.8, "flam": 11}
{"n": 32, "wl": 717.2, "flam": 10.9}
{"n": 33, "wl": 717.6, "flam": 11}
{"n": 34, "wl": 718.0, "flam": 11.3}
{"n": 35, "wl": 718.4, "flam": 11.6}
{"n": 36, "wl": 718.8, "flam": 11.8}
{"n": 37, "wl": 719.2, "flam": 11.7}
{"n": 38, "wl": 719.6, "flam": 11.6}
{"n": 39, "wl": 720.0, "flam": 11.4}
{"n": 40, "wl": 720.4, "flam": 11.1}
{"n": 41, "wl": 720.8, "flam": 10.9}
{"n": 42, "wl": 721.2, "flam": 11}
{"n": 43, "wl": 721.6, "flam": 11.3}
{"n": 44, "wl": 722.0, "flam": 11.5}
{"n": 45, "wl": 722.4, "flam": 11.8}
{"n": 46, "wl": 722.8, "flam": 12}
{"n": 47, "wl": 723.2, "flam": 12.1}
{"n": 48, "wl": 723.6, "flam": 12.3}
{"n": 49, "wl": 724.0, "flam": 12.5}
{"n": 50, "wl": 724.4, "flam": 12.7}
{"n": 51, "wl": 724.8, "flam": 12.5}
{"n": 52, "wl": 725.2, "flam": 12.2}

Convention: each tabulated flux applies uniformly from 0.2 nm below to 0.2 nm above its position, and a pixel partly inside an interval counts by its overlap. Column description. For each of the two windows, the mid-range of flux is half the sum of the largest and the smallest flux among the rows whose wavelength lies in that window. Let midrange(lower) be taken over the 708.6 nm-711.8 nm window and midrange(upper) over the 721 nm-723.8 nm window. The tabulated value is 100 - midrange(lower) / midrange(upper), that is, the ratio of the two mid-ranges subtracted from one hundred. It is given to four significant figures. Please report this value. 99.06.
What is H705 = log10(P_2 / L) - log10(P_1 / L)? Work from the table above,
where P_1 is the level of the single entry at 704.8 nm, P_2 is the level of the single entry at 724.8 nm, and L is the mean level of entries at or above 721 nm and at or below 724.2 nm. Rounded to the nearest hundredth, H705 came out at 0.11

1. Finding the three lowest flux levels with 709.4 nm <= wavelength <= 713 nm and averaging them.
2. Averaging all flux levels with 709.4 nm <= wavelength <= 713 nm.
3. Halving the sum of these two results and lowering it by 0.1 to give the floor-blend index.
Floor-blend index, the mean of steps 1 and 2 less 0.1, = 10.8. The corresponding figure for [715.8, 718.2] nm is 10.8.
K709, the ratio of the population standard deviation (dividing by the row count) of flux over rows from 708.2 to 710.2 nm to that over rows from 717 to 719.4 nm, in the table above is 0.82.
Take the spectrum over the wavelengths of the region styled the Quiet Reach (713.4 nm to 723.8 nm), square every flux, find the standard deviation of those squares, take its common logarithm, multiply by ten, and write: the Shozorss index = 12.0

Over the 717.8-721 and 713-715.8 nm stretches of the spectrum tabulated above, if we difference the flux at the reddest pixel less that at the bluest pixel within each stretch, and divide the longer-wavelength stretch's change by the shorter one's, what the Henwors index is -1.0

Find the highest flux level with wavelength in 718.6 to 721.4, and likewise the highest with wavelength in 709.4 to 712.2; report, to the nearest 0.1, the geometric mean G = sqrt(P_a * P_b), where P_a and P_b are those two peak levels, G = 11.6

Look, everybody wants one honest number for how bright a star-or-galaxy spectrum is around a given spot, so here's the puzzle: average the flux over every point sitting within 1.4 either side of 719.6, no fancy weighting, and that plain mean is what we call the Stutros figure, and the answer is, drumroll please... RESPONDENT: 11.4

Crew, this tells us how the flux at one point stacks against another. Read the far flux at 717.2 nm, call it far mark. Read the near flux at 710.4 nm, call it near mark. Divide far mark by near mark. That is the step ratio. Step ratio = 0.96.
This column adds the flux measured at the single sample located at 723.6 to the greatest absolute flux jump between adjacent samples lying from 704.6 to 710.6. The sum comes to 12.7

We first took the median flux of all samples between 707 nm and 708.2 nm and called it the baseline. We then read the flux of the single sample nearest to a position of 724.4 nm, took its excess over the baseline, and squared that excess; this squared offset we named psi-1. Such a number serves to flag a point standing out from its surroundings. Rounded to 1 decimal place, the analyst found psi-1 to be 9.4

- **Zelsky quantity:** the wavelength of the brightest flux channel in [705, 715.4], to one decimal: 710.8 nm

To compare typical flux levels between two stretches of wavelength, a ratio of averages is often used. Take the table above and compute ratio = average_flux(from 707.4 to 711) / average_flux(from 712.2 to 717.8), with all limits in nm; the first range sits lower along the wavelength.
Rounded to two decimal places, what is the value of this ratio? 1.02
